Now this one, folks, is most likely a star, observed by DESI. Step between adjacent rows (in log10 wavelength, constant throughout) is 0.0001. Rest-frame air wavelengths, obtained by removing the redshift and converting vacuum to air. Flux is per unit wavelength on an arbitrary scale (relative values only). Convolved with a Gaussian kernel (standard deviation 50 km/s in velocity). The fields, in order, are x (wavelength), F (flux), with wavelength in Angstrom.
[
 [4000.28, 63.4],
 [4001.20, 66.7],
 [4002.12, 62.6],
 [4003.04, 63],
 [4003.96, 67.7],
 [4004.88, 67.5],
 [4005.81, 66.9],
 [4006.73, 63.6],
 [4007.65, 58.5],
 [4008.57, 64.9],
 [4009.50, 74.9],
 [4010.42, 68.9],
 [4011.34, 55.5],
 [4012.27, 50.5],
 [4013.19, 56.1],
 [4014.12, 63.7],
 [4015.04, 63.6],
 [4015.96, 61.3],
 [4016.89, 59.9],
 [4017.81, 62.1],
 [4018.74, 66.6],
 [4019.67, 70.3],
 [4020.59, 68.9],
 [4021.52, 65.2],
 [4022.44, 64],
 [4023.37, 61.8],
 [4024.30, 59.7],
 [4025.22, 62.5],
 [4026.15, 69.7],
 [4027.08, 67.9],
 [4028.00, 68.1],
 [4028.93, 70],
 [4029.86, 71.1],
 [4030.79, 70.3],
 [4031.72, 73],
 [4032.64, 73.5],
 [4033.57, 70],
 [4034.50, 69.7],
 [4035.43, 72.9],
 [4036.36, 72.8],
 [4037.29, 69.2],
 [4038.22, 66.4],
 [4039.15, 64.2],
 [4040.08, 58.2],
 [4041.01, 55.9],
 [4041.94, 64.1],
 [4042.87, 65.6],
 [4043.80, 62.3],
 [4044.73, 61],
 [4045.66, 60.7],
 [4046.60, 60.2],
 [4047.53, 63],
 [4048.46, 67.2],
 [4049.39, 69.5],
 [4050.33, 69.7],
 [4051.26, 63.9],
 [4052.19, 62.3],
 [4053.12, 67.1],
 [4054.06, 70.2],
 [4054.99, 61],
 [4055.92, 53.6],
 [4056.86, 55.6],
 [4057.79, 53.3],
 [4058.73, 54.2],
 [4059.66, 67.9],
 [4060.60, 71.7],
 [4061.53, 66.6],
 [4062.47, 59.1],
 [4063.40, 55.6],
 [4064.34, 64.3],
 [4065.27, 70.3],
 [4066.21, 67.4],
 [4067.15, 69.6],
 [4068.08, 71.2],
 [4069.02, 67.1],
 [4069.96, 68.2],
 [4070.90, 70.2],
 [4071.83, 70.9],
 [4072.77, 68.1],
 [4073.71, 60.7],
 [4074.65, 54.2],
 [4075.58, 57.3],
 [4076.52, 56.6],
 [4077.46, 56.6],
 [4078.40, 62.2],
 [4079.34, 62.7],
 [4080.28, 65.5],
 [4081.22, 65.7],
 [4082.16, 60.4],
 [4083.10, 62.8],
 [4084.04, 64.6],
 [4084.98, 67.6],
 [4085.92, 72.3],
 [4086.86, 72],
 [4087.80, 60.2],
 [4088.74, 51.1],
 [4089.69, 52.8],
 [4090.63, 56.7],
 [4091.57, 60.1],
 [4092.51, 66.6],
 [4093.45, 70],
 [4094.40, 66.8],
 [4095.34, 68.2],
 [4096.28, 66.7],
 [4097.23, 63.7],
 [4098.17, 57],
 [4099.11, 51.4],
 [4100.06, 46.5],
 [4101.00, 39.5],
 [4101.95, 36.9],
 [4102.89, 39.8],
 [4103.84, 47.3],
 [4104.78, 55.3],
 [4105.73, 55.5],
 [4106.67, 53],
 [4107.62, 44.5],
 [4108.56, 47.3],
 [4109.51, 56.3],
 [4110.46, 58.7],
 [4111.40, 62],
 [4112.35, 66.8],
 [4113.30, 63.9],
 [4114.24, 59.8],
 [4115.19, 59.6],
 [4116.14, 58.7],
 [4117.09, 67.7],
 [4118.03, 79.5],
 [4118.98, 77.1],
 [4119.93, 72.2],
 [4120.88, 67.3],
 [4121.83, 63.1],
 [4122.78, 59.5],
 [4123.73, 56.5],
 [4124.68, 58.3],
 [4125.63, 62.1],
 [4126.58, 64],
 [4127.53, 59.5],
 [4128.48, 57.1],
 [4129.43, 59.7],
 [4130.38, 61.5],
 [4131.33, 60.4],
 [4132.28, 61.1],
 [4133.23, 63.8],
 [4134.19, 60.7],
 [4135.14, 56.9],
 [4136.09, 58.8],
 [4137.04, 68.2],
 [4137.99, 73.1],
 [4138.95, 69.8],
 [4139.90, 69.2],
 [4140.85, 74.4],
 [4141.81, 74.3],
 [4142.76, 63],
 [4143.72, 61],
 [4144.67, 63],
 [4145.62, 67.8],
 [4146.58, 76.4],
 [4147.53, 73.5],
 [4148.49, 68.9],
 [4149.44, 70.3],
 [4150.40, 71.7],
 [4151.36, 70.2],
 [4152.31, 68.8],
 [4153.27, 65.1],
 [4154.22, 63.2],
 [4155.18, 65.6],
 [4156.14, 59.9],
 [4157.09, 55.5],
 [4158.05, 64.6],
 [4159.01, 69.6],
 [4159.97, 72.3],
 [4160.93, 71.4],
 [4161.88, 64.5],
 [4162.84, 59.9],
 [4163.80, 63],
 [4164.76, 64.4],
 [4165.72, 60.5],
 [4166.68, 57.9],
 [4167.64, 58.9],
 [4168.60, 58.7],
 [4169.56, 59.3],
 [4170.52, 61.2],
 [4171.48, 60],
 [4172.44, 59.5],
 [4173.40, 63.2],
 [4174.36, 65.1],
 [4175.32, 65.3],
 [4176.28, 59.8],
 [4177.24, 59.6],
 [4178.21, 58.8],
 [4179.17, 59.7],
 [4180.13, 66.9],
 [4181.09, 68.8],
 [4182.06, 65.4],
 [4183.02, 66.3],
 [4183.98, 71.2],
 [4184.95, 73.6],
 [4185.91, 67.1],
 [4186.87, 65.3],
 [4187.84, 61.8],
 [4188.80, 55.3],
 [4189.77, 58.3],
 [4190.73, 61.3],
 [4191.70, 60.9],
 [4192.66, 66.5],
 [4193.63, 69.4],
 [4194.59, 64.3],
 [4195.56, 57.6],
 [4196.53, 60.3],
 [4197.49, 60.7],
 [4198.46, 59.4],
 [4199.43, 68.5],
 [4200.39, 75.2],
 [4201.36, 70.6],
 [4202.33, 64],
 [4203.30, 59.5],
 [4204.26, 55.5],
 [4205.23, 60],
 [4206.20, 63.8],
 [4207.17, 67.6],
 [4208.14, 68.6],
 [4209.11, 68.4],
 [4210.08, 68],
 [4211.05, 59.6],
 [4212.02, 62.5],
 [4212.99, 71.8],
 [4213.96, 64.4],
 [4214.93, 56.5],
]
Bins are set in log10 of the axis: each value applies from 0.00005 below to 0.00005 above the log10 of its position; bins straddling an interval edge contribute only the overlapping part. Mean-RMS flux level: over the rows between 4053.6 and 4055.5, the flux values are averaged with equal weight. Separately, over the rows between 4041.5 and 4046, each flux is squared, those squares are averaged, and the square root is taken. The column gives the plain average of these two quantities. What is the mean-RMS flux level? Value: 64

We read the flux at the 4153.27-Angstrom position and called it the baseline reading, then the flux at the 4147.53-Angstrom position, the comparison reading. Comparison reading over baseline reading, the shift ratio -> 1.13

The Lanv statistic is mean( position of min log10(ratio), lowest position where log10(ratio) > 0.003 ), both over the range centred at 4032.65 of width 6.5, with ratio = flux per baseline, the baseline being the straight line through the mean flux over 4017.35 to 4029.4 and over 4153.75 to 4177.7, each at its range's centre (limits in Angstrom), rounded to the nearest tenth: 4032.2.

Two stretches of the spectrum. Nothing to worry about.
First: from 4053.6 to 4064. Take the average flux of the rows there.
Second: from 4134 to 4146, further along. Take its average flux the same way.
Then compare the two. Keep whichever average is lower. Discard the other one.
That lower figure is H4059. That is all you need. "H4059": 60.8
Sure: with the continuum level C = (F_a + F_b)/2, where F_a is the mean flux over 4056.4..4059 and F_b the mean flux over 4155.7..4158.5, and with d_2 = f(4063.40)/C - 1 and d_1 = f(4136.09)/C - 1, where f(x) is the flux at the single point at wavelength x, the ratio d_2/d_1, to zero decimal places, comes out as -1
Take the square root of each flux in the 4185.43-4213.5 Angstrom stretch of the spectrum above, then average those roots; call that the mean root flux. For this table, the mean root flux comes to 8.0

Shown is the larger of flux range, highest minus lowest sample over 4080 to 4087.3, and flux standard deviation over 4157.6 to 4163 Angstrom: 12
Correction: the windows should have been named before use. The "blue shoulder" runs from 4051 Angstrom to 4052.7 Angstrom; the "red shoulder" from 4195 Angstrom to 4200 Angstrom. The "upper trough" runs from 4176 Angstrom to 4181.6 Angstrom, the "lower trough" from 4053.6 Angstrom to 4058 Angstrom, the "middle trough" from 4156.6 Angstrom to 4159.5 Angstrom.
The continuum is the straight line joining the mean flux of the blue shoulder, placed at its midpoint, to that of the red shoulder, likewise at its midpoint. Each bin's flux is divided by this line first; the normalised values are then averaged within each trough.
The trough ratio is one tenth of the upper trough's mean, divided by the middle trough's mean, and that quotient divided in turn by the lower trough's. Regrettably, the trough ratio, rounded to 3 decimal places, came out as 0.106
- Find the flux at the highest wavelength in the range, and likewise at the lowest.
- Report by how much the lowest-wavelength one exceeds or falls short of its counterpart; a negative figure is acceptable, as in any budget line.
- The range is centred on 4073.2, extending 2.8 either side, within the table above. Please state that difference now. 13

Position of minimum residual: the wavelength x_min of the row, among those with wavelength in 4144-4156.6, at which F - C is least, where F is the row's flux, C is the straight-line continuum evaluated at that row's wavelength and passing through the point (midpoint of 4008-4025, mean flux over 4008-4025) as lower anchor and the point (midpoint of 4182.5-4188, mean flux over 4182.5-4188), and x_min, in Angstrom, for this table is 4156.14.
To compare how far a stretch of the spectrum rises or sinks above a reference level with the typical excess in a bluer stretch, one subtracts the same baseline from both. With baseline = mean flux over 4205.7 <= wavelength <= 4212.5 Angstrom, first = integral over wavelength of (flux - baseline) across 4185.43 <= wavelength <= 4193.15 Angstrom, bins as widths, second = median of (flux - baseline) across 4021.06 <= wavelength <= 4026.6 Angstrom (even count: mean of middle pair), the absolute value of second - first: 24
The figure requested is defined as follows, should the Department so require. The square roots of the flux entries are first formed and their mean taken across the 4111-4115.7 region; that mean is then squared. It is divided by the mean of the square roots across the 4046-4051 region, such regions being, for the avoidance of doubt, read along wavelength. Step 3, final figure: 7.7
